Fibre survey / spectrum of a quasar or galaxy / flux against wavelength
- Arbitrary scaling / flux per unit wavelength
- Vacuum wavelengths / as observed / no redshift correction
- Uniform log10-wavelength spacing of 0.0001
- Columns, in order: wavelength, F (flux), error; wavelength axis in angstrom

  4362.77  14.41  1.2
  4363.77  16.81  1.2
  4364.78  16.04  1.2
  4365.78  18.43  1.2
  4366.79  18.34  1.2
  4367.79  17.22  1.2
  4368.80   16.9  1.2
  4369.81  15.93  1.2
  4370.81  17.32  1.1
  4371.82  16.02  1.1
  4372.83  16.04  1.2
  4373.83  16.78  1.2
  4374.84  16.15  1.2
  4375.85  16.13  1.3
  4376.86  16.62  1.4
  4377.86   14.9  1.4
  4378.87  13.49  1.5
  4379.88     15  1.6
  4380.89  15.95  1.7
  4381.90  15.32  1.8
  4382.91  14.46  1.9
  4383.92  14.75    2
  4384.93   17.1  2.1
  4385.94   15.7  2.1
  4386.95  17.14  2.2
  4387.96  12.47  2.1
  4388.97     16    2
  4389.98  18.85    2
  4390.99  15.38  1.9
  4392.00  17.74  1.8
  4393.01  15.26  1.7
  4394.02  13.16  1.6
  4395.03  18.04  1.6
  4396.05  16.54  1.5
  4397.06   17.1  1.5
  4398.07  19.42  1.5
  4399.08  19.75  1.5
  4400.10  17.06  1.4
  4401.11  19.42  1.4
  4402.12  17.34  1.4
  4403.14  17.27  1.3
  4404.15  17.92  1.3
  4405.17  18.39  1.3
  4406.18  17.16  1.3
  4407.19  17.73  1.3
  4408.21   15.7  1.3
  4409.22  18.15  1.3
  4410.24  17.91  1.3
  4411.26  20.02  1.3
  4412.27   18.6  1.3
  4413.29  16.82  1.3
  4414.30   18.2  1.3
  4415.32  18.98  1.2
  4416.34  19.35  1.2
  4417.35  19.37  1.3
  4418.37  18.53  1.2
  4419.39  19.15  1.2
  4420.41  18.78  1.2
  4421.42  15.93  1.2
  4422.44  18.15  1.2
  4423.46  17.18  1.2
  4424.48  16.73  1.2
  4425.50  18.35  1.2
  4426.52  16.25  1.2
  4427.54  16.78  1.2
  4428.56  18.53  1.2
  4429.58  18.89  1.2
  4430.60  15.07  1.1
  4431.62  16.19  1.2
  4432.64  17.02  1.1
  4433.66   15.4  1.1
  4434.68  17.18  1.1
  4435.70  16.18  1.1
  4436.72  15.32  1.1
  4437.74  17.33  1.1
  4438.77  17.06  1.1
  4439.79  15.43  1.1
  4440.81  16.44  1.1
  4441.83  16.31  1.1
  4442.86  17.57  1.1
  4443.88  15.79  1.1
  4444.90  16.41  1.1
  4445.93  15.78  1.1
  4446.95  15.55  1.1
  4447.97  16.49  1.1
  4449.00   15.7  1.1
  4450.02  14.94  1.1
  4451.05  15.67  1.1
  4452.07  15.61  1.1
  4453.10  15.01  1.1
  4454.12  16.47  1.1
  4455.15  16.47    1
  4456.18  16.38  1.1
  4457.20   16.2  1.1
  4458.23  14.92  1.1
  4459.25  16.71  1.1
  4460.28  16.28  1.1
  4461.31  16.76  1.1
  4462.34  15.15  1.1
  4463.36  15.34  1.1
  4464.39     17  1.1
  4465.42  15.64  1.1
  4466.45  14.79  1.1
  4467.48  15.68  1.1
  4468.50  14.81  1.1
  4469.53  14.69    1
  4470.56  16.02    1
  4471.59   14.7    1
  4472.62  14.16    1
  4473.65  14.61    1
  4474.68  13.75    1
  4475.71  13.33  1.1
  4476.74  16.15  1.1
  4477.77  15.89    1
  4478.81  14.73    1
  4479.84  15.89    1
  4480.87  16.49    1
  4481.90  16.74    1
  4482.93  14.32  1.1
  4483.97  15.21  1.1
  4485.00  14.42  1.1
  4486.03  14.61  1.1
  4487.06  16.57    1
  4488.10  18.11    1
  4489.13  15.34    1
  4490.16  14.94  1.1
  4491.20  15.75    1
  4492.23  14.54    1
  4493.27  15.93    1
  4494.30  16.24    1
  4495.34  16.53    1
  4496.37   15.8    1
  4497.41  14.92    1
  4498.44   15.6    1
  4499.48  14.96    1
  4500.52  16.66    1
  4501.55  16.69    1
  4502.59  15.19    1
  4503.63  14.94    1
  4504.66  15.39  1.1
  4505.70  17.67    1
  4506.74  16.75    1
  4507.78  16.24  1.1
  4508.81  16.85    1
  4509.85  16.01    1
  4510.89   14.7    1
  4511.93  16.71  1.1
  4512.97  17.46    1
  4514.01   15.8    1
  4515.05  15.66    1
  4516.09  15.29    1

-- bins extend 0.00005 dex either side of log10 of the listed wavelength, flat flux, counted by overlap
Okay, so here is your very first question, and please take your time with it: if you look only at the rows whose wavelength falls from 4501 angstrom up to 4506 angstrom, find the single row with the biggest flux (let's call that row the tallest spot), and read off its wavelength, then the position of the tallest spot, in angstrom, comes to 4505.70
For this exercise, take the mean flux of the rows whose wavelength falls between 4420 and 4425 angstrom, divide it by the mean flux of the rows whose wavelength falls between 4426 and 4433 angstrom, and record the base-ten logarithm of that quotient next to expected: 0.010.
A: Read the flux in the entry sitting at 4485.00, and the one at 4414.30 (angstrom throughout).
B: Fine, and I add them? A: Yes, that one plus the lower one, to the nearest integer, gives 33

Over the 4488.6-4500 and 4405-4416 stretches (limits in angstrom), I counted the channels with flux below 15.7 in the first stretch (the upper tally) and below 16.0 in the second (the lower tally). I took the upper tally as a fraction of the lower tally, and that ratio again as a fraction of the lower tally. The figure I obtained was 6.0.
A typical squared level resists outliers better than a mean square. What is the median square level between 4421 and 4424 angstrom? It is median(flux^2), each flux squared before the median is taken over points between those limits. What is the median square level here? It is 295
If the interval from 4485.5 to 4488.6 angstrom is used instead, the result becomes 275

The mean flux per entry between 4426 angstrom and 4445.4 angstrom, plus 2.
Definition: 18.6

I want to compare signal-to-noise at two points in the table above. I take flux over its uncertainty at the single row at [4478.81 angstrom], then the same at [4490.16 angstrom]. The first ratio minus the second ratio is 1.1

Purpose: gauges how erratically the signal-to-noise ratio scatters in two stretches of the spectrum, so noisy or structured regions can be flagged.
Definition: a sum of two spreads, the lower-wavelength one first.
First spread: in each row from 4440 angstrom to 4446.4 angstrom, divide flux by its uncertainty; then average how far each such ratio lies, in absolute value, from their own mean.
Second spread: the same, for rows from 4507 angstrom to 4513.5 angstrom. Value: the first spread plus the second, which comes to 1.33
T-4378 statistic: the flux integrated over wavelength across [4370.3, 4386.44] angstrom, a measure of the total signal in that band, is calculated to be 254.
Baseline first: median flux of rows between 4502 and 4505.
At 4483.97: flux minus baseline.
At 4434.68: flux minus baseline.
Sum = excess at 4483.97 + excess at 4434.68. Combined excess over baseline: 2.0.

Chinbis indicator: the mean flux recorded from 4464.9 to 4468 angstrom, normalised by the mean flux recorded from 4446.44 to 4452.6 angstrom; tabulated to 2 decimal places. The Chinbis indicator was 0.98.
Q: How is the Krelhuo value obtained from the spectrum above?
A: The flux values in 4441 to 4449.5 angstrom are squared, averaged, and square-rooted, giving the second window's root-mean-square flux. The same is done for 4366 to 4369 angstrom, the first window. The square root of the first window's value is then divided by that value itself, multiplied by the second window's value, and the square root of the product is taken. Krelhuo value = 1.97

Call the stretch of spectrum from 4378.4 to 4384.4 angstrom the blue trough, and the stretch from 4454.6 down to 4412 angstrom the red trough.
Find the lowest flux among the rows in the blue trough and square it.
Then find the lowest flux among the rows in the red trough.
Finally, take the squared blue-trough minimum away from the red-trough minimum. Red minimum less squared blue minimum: -167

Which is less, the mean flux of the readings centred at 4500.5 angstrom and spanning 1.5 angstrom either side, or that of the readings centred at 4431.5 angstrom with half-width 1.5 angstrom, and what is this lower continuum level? 16.1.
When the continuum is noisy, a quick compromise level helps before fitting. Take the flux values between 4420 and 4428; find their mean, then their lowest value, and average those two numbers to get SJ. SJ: 16.6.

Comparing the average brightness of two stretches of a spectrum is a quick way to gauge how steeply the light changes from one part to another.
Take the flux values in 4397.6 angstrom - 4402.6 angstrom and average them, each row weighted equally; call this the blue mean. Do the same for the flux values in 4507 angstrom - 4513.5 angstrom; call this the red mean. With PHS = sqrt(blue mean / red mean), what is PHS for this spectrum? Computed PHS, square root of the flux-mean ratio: 1.07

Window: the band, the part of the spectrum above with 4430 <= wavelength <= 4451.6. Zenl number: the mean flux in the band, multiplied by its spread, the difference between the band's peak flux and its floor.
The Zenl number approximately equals 42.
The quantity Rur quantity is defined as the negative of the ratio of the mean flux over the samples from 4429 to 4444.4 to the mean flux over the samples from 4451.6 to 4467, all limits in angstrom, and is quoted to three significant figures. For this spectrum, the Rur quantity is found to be -1.04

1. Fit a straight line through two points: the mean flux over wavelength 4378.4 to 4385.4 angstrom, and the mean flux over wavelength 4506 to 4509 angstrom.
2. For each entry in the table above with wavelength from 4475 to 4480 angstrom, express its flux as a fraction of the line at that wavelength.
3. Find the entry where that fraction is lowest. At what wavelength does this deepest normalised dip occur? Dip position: 4475.71 angstrom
